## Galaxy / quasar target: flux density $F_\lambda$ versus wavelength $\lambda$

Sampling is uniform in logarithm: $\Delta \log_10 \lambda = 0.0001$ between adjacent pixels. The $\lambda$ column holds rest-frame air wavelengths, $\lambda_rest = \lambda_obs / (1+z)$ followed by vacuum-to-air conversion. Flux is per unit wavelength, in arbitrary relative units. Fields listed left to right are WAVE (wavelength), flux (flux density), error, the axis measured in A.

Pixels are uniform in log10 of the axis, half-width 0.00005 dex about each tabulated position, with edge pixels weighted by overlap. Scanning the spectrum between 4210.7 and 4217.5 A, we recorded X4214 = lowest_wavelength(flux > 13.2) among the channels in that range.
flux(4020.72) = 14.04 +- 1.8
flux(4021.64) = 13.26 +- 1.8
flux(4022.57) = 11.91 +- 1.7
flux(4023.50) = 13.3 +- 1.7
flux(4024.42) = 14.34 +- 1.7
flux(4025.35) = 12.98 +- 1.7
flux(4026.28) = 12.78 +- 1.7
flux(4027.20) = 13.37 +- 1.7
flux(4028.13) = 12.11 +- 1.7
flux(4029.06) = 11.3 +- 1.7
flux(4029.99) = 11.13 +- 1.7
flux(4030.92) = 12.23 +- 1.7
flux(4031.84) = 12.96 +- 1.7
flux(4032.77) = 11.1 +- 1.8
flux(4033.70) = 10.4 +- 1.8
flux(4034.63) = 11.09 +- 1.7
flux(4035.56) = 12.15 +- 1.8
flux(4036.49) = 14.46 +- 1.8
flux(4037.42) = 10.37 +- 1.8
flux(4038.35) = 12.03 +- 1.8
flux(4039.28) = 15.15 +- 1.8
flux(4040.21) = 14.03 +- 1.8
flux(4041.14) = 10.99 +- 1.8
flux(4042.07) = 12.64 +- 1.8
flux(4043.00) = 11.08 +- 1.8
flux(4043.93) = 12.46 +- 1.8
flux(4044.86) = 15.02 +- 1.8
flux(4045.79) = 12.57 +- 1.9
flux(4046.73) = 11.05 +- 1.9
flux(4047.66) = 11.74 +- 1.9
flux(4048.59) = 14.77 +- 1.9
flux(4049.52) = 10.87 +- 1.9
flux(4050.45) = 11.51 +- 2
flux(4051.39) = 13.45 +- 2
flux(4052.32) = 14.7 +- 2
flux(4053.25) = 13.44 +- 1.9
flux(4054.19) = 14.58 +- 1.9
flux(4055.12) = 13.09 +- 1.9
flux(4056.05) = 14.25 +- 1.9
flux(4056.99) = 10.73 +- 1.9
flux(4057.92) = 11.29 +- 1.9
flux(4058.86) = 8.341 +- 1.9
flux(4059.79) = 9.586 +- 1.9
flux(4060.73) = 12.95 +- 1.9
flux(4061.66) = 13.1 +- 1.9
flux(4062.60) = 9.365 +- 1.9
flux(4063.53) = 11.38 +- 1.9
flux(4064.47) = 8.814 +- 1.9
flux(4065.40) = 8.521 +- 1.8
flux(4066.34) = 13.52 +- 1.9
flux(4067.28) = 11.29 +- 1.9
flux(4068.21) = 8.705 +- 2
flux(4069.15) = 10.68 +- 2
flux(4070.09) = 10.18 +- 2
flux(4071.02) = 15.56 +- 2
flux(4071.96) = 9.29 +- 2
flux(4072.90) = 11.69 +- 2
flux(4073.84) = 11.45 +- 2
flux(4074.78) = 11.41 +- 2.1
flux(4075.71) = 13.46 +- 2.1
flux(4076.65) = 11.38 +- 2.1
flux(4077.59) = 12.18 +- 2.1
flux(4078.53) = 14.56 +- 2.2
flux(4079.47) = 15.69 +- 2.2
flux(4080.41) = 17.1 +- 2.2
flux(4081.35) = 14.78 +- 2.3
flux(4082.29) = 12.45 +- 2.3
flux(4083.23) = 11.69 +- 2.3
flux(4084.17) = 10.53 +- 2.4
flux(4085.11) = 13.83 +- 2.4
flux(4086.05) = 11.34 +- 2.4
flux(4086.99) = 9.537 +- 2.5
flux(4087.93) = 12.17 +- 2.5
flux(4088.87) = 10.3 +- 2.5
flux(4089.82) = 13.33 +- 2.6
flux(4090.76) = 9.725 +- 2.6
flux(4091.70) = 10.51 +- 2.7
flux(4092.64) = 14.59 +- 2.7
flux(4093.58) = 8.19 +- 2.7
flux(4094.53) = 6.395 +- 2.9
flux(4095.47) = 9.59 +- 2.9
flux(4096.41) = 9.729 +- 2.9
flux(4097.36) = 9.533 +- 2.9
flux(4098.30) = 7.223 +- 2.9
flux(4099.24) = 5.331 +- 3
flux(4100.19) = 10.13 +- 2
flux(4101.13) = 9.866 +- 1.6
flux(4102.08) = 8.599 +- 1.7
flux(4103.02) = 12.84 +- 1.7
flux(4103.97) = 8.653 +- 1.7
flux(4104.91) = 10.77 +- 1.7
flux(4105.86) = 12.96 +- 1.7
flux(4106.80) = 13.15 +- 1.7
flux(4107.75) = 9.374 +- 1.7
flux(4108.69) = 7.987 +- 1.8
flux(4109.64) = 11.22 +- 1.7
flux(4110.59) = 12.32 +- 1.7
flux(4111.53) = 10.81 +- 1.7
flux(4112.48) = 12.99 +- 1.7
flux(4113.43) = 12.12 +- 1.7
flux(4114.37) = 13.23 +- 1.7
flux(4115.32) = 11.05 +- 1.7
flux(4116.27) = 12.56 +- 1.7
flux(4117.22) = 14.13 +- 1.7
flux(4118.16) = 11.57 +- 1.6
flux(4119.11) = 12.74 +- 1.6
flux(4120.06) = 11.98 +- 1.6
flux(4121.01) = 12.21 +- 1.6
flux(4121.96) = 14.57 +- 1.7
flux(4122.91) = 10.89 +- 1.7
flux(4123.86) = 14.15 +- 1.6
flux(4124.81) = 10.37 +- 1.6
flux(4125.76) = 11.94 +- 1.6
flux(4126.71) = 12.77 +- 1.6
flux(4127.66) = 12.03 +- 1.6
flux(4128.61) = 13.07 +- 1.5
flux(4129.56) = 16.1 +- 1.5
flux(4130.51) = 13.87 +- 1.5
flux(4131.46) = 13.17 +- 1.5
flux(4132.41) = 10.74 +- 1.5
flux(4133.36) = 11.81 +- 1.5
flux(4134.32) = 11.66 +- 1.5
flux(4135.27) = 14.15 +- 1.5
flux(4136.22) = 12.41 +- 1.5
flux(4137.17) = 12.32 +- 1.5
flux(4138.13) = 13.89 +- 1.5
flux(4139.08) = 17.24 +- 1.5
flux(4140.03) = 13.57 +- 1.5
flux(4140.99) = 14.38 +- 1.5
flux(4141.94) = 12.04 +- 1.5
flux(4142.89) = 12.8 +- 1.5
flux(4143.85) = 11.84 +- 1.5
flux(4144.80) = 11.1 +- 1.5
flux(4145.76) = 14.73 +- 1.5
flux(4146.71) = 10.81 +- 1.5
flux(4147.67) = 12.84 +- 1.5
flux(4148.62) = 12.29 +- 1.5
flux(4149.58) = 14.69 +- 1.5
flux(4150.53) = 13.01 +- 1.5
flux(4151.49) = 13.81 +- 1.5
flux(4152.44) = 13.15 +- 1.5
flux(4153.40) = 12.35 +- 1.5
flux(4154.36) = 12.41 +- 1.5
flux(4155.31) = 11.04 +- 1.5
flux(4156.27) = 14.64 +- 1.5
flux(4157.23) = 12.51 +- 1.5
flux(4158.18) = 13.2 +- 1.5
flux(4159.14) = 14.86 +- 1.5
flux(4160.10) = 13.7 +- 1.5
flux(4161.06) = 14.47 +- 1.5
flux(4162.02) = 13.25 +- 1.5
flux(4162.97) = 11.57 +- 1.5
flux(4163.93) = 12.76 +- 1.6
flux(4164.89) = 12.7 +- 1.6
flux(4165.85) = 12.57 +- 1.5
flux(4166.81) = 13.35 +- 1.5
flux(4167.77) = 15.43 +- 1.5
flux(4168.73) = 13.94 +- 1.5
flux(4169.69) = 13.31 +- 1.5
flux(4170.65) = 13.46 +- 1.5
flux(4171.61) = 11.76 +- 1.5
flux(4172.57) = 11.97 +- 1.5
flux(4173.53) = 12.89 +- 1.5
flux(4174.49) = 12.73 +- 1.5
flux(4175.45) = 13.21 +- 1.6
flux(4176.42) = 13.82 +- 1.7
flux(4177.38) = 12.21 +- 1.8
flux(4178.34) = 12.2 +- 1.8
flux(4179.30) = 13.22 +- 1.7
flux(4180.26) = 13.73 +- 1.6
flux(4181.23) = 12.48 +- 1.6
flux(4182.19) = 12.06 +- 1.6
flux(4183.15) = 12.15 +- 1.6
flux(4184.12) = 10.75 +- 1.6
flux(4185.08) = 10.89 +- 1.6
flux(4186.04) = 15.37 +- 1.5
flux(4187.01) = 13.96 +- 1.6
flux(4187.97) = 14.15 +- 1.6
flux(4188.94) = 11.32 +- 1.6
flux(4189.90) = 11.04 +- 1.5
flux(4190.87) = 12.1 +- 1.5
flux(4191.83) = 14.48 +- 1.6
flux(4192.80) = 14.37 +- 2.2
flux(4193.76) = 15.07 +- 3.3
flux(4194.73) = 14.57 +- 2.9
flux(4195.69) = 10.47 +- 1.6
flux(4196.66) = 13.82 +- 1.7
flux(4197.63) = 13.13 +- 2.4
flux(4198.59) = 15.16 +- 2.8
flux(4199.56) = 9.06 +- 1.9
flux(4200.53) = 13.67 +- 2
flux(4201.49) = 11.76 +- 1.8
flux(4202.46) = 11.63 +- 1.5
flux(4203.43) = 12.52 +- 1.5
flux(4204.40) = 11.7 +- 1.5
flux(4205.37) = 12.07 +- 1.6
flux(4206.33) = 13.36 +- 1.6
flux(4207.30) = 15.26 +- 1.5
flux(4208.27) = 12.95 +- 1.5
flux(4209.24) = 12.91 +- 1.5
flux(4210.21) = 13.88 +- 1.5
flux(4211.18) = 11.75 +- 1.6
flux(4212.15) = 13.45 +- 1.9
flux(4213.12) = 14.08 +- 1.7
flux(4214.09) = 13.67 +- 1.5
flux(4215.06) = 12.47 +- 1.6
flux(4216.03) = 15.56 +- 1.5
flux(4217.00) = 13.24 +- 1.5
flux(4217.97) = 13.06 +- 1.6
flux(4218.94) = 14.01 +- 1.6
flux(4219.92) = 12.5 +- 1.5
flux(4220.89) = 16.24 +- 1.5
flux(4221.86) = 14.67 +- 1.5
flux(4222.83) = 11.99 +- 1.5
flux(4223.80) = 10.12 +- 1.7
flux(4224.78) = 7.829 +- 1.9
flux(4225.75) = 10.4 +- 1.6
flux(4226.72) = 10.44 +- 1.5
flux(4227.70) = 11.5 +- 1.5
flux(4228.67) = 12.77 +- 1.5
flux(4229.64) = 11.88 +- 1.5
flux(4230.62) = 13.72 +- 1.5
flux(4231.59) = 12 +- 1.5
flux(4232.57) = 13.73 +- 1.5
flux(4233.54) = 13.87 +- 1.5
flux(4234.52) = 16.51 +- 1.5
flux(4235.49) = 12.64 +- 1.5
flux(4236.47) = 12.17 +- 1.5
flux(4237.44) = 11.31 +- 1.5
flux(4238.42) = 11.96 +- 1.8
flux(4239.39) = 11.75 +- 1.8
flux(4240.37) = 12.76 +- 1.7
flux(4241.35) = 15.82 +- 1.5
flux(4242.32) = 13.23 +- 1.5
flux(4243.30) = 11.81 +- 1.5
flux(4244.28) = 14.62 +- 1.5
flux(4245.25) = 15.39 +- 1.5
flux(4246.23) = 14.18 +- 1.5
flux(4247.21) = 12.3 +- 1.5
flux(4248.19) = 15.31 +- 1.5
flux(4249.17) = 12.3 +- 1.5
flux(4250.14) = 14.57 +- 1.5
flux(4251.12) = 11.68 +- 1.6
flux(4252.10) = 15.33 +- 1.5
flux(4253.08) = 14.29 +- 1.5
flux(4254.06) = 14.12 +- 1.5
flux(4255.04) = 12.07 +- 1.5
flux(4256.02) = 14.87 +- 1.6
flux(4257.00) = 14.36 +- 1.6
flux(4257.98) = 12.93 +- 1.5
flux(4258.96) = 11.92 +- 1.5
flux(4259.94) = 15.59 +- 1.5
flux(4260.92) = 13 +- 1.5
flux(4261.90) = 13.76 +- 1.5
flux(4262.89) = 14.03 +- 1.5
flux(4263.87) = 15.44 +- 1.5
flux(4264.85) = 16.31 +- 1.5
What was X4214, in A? 4212.15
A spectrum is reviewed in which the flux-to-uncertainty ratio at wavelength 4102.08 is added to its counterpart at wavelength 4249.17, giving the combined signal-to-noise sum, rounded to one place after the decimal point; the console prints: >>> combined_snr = 13.3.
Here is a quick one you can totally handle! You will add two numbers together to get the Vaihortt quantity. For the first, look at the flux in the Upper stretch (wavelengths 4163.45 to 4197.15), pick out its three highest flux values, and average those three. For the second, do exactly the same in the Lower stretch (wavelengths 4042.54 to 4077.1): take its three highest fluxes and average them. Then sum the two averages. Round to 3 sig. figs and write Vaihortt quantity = 30.4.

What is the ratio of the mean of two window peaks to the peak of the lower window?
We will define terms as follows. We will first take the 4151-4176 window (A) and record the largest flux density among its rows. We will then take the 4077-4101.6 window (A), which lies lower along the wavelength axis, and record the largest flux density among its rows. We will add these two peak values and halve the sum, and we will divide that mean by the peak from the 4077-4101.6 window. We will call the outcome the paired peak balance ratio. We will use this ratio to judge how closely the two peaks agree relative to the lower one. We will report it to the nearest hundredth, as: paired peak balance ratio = 0.95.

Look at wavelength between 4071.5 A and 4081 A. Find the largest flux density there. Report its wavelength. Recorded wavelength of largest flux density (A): 4080.41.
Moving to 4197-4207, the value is 4198.59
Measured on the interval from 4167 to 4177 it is 4167.77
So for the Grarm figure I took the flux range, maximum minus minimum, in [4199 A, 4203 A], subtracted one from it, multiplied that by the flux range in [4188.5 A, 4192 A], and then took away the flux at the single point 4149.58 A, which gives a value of -2.3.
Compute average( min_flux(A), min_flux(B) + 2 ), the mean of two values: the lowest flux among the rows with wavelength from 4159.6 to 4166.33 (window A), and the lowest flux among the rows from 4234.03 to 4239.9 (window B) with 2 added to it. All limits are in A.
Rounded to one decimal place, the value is 12.4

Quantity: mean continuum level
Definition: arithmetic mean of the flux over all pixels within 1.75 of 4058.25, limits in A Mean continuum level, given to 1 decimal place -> 10.0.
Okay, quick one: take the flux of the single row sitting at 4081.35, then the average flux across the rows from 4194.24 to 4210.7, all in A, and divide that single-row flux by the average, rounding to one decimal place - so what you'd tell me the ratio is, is 1.2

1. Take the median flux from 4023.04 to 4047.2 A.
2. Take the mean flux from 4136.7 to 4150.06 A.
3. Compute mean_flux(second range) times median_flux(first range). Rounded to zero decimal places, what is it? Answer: 163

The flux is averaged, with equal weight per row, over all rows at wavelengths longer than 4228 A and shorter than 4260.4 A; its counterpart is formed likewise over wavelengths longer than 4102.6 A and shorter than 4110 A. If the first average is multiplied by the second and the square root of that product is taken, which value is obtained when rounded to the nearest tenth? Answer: 12.1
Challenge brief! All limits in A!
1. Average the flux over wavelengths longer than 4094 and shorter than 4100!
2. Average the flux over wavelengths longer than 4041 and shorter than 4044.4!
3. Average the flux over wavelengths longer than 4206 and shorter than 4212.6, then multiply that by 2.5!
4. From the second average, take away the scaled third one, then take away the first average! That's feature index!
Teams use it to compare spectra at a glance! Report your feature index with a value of -29.6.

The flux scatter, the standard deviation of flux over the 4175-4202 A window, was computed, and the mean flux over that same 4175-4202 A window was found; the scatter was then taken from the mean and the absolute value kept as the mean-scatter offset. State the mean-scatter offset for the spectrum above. 11.3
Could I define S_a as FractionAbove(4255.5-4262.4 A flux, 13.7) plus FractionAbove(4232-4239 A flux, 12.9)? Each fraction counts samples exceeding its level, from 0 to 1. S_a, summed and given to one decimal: 1.0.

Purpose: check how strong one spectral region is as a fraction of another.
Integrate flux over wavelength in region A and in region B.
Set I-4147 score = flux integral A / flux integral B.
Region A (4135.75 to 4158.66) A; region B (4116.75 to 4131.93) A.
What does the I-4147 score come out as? 1.5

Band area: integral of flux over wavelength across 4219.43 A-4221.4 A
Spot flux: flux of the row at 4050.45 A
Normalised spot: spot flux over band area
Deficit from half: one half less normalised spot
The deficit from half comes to 0.09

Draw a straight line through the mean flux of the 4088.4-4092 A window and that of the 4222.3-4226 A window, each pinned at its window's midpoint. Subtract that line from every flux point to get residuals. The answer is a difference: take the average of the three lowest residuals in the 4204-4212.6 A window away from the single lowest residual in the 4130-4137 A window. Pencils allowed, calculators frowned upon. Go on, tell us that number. -1.6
